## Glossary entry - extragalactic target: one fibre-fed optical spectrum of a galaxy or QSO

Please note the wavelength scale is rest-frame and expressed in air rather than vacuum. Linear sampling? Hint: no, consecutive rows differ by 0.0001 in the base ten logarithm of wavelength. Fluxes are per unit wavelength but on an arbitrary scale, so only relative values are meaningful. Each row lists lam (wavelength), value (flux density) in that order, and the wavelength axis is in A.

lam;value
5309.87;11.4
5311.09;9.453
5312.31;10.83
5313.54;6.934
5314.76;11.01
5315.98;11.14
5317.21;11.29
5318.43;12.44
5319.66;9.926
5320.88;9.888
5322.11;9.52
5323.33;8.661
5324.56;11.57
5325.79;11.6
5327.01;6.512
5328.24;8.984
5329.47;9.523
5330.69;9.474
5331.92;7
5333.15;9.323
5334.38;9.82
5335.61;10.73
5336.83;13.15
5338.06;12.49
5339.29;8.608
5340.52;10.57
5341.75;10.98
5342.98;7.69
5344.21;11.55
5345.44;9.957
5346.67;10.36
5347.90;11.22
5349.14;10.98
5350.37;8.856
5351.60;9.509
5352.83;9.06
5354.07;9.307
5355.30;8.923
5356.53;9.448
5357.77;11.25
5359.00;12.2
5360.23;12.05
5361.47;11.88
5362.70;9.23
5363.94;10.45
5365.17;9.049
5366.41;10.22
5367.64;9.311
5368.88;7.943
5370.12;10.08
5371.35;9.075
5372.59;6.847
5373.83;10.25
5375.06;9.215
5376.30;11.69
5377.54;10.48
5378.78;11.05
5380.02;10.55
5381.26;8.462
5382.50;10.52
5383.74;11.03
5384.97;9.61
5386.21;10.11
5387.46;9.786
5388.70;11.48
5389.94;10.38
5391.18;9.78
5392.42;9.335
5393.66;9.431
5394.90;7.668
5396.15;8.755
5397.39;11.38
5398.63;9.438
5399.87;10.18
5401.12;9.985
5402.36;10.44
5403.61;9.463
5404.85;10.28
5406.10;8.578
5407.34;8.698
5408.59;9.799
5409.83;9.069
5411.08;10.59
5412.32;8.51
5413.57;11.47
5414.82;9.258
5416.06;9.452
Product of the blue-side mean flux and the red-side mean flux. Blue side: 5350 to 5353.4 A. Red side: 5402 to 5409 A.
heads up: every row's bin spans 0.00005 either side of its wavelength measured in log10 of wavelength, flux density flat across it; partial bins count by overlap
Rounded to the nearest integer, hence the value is 87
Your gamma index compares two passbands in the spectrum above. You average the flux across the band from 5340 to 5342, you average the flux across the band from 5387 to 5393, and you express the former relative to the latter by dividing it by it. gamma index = 1.06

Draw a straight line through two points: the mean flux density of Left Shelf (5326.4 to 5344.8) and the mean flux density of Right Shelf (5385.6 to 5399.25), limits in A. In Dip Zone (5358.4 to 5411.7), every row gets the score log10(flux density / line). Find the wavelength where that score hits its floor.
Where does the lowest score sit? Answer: 5372.59 A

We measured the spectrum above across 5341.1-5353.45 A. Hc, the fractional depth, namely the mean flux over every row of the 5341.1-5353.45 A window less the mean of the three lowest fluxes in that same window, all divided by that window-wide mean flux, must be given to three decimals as 0.148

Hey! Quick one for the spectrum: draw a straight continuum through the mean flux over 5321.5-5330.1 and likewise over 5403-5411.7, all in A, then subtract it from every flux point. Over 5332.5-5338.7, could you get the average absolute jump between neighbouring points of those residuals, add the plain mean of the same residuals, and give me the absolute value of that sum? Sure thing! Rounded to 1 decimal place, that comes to 2.7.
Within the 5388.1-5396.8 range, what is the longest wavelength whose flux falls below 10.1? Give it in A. 5396.15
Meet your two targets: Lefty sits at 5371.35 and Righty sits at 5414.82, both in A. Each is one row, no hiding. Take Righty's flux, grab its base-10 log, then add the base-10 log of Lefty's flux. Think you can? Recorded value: 1.92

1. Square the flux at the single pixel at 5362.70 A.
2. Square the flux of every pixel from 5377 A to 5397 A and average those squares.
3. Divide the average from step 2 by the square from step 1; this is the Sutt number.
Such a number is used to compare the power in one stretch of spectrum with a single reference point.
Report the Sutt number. 1.2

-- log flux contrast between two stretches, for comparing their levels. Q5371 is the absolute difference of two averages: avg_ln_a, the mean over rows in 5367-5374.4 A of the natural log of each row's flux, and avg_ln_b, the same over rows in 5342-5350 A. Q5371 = 0.14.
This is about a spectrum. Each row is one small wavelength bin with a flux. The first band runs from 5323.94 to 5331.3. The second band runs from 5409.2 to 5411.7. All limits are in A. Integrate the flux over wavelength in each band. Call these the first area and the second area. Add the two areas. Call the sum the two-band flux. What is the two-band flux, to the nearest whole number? 95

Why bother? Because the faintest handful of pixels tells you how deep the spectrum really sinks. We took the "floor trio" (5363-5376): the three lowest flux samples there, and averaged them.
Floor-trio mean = 7.9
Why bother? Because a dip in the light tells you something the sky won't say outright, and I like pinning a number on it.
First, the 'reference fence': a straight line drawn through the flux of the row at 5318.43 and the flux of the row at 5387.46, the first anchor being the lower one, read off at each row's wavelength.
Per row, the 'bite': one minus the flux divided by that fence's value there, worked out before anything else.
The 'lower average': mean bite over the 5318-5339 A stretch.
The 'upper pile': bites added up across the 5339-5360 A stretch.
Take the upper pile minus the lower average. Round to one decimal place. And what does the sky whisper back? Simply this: 1.7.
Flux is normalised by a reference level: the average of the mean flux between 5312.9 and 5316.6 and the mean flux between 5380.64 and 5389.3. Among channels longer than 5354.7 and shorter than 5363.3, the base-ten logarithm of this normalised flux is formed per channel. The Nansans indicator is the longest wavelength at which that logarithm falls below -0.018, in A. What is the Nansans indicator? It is 5362.70 A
